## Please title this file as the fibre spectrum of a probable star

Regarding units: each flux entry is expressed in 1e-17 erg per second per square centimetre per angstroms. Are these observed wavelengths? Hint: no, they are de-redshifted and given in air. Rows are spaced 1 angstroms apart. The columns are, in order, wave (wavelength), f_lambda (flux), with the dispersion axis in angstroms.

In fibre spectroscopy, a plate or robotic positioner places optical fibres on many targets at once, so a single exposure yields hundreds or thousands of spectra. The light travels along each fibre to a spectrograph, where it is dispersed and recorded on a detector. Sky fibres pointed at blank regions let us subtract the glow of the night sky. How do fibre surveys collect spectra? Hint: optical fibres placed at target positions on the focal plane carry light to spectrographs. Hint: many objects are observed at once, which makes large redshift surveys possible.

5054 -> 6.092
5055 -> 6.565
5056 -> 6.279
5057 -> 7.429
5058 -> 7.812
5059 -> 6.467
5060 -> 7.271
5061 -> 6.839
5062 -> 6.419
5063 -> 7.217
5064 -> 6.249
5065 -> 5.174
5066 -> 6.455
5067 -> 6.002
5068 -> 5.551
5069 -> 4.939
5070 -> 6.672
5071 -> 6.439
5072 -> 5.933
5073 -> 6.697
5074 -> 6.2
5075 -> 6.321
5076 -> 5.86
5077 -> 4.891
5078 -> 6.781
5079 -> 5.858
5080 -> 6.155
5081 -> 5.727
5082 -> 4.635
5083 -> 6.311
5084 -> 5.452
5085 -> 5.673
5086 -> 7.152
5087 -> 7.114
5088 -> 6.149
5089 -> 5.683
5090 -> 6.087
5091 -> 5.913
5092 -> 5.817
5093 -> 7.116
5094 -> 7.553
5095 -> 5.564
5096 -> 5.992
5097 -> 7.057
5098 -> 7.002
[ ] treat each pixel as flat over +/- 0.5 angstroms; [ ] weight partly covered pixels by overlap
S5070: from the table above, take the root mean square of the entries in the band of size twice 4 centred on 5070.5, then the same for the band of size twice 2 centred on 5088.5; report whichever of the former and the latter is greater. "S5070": 6.3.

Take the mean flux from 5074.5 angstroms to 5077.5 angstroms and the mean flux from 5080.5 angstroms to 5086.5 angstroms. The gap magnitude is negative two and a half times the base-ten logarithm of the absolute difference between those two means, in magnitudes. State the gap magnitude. 2.18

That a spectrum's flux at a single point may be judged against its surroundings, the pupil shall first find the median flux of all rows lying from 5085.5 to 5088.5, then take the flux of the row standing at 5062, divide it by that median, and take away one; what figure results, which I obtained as -0.10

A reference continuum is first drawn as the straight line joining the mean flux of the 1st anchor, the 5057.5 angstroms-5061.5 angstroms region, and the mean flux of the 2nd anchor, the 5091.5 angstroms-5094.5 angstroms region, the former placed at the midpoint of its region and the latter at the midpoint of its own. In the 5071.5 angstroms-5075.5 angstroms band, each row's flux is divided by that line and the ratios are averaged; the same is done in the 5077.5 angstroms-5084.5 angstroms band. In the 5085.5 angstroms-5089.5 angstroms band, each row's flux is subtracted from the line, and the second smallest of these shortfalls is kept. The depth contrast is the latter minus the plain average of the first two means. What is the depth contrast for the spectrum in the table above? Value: -1.11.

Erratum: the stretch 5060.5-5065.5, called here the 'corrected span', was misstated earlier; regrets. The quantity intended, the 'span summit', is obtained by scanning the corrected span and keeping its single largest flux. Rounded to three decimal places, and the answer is 7.217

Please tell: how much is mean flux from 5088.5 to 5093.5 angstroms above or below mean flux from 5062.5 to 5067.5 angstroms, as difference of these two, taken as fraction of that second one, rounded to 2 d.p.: -0.02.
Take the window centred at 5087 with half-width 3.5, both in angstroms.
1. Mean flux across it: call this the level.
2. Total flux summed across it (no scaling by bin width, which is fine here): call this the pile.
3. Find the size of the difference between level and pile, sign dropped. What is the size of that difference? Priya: 37.1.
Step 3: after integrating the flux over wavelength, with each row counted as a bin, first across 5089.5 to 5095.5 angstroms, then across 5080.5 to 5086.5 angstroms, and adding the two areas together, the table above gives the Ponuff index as 73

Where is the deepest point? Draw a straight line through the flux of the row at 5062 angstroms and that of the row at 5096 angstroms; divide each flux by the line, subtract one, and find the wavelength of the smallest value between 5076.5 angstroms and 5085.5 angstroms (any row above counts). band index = 5082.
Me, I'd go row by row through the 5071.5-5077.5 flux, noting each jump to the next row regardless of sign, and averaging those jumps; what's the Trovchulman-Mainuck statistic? 0.56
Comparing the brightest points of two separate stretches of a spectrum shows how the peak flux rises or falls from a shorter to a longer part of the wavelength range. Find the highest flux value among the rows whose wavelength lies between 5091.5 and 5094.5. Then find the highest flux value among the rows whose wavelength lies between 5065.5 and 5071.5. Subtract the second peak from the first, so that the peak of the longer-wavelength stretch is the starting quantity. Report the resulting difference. 0.88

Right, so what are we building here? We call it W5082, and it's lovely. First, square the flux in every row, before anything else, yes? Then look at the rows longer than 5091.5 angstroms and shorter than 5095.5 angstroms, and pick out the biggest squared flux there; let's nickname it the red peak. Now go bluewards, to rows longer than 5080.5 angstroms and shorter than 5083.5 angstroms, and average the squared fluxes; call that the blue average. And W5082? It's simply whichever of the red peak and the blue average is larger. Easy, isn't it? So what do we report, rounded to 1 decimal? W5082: 57.0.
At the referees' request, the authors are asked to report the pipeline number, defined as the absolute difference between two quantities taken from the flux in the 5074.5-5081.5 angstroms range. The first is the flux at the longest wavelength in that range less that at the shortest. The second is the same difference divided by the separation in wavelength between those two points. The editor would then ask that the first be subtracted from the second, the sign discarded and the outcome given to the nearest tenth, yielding 0.5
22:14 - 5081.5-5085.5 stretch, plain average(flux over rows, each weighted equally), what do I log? 5.5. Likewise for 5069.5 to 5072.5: 6.3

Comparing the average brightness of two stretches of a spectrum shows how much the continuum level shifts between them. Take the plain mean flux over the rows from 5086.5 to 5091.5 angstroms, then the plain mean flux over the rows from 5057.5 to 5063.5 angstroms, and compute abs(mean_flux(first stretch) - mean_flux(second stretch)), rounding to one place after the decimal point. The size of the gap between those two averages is 0.8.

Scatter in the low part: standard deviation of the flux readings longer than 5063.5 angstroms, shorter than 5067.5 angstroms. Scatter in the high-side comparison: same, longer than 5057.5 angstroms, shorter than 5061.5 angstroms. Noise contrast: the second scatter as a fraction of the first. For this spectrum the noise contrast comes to 1.0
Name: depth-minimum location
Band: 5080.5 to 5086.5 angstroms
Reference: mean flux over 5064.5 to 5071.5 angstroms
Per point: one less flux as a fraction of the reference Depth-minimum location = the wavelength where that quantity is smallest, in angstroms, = 5086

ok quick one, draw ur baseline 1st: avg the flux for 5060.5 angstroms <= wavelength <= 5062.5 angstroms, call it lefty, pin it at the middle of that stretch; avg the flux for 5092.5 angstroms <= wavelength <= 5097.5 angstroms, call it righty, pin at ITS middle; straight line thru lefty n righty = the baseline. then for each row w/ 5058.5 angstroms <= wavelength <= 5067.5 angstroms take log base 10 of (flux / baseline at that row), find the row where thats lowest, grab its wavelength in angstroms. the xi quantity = 5065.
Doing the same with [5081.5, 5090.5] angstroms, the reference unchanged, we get 5082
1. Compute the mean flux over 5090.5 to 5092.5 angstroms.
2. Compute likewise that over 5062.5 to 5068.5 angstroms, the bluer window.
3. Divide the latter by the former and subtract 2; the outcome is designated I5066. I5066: -0.96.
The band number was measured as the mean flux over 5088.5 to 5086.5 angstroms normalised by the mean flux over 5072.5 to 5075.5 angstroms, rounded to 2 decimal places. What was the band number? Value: 1.04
